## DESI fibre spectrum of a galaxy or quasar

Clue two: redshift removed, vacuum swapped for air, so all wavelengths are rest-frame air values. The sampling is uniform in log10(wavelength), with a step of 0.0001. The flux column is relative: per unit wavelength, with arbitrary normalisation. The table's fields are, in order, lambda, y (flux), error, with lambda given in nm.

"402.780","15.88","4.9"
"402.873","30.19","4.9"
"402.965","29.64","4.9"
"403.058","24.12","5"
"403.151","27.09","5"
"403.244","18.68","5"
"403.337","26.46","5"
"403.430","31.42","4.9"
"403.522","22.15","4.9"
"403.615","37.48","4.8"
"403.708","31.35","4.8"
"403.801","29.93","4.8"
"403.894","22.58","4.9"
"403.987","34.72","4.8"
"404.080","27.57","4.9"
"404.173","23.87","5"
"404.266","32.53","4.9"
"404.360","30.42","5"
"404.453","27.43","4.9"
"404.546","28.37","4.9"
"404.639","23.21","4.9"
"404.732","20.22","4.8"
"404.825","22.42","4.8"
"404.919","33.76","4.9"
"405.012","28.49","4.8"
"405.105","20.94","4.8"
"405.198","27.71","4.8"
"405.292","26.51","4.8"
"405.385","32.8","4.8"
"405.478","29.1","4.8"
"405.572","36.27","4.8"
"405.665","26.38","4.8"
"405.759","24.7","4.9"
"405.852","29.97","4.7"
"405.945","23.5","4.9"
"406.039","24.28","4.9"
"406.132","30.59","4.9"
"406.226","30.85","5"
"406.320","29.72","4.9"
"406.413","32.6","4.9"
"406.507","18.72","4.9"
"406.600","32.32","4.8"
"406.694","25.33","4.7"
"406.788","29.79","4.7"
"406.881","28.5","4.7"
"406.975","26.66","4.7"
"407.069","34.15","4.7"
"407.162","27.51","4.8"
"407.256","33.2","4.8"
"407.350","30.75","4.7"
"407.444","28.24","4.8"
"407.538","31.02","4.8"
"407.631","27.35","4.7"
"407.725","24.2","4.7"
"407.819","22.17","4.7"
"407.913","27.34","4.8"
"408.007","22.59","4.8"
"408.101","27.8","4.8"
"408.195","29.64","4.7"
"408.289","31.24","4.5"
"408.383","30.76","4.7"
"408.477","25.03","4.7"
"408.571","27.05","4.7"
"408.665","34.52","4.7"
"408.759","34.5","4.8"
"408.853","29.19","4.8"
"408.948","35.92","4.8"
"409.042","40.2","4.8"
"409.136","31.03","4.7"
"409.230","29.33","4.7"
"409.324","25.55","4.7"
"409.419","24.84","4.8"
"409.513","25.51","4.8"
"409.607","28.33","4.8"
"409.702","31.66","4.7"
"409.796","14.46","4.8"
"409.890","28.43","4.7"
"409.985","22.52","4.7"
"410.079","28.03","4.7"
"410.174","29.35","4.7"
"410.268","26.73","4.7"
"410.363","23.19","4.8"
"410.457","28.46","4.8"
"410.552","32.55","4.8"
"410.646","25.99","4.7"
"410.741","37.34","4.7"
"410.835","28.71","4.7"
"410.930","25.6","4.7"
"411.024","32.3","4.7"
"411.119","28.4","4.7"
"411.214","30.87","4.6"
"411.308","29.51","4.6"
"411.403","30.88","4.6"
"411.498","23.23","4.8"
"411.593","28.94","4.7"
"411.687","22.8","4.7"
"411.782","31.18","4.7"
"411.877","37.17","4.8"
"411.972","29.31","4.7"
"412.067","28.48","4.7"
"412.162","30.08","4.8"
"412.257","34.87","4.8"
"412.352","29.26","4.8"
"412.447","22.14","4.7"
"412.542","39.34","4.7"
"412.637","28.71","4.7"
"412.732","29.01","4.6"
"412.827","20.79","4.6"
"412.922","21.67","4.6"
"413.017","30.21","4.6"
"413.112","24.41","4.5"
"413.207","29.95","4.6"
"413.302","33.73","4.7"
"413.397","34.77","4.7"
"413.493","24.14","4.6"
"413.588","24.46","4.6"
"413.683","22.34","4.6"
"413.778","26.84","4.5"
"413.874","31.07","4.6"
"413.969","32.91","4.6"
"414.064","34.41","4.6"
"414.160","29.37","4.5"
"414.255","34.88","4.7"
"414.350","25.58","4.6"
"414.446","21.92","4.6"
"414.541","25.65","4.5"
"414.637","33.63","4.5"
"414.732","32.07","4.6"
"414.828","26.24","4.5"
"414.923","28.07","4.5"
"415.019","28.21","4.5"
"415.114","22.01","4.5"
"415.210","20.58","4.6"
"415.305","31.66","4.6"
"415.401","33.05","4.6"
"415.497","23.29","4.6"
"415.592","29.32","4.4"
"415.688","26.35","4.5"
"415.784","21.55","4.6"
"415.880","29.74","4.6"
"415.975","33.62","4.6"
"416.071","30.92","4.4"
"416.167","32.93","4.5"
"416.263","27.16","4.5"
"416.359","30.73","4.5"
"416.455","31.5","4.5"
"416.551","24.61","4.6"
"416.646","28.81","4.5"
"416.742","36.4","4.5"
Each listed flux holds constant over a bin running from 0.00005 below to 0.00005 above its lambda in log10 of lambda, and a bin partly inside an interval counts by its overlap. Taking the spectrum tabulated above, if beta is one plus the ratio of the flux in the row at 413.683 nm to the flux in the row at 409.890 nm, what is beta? 1.79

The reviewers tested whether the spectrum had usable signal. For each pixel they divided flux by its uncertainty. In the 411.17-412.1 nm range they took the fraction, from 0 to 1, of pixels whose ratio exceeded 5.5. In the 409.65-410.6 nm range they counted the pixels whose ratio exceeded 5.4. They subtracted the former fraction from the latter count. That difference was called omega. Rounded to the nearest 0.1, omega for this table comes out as 6.2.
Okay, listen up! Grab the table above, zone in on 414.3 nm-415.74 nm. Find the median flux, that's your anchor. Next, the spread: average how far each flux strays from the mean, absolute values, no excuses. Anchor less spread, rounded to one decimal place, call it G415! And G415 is 22.9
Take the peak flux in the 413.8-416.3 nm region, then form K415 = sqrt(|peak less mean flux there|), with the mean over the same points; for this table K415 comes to 2.5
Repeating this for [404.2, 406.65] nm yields 2.9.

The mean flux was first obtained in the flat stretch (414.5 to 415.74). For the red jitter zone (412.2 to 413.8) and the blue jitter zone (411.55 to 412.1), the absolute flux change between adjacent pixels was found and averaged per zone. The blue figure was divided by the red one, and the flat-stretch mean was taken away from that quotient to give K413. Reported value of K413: -26.7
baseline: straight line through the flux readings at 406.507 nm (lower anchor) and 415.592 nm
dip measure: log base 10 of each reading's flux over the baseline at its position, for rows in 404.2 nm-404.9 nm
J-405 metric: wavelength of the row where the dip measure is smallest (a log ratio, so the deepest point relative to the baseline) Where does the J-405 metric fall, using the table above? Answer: 404.732 nm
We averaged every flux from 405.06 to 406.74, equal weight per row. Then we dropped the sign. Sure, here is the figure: 27.9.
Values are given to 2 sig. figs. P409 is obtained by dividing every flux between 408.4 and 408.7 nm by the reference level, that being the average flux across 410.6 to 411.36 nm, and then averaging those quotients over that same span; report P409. 0.97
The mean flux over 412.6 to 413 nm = 25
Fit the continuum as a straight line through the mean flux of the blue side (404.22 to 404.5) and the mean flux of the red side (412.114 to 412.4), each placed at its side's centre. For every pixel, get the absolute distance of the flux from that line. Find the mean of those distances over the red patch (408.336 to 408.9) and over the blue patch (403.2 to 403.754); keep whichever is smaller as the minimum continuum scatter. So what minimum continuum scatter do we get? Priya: 3.1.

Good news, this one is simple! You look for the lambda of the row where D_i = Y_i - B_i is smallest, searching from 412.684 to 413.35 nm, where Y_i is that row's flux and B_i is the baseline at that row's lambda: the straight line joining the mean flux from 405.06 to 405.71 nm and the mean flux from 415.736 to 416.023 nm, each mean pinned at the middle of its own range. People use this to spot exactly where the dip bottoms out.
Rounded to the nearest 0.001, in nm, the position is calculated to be 412.827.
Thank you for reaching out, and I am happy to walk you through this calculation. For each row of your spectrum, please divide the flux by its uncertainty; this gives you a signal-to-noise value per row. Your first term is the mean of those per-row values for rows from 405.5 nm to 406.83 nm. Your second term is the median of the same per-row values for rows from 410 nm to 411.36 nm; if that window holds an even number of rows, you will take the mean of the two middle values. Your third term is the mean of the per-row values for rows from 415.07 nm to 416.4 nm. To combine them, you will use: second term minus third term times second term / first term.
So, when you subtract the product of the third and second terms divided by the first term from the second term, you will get -0.38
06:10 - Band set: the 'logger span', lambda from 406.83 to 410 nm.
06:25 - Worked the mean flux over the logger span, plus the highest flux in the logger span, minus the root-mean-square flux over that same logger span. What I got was 40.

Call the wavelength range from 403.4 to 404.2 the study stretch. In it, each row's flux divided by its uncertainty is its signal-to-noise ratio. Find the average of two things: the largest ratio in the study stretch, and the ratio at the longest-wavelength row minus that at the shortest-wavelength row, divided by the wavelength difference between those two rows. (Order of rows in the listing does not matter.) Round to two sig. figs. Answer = 2.8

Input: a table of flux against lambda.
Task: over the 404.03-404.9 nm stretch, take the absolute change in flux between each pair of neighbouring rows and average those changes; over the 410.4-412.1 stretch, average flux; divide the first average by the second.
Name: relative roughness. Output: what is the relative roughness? 0.12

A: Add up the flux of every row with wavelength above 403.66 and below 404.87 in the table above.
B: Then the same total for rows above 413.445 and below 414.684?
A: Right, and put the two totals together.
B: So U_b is 722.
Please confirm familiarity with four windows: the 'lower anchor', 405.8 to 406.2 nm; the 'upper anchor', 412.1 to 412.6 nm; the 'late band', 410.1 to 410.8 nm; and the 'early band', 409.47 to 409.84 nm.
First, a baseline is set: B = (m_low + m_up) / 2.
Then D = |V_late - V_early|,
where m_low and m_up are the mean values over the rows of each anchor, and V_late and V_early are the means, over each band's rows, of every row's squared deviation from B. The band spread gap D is 40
